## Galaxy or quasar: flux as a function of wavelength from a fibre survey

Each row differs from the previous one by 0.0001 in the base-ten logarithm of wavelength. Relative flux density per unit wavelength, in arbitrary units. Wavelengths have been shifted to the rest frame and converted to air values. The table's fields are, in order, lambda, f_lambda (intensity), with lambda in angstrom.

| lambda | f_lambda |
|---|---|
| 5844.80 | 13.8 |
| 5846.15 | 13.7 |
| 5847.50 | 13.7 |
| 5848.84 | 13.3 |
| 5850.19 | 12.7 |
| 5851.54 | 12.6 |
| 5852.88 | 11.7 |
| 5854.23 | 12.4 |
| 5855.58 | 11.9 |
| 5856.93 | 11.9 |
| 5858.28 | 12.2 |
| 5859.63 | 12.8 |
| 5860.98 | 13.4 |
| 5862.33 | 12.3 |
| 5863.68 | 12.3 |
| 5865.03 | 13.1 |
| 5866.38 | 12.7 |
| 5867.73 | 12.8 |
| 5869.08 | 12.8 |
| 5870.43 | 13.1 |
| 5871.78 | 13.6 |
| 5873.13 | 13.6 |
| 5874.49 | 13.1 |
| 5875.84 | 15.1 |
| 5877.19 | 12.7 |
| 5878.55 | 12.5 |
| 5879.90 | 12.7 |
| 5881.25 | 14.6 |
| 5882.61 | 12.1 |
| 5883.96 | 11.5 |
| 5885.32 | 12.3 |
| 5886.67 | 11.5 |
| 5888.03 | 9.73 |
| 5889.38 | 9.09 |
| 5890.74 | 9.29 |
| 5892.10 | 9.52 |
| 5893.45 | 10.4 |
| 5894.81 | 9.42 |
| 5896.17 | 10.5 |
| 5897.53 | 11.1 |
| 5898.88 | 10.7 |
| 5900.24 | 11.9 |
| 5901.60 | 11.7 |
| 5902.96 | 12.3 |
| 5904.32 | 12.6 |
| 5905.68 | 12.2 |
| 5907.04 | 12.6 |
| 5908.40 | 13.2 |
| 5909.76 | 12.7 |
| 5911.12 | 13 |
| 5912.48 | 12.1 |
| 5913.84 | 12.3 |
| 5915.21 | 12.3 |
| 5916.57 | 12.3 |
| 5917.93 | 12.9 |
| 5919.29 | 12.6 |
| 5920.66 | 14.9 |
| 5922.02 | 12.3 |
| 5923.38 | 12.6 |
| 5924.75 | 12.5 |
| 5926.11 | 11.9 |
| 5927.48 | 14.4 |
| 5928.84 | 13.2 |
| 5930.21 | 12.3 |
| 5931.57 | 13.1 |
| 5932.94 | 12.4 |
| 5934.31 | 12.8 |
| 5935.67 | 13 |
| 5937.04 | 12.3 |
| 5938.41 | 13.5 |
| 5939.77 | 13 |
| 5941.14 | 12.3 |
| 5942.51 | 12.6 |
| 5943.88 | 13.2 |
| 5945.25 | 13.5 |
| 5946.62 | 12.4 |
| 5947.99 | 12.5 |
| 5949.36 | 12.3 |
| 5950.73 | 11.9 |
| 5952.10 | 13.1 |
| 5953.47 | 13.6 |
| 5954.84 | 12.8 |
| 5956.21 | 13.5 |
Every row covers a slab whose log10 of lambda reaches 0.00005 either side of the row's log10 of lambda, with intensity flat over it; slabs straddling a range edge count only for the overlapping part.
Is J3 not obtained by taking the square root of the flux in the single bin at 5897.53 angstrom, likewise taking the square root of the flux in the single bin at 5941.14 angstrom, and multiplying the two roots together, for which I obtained 11.7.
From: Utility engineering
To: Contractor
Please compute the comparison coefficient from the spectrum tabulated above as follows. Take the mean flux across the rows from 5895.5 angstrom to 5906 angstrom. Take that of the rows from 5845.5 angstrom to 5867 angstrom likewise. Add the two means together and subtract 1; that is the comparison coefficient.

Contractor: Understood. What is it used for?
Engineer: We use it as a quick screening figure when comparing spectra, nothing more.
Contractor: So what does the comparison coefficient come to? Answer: 23.3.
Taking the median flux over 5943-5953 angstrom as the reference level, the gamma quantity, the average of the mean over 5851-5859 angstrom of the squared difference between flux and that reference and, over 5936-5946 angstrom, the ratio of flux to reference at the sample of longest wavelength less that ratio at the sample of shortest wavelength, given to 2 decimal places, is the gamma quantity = 0.17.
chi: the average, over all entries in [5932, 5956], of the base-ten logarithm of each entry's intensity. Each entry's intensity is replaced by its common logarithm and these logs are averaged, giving 1.11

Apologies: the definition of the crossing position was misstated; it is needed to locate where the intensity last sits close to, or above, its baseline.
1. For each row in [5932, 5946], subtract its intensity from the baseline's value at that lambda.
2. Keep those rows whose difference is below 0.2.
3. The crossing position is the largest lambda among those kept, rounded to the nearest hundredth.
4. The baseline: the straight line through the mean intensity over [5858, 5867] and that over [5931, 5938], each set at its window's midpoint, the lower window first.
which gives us 5945.25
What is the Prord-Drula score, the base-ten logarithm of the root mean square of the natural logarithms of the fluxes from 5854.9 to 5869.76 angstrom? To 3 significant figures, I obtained 0.403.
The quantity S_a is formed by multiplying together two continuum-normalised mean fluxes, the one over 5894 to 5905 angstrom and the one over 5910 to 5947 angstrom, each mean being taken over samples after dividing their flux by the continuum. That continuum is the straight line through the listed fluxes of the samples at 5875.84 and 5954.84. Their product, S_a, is 0.74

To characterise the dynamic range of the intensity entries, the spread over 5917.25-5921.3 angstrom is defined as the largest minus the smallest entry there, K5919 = 2.30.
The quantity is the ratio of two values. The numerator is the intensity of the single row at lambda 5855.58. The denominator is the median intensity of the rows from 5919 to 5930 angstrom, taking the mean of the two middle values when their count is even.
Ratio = 0.94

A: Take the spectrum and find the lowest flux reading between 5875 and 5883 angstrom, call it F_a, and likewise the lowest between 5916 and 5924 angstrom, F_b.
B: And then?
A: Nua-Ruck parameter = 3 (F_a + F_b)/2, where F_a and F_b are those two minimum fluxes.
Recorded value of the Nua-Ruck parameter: 36.6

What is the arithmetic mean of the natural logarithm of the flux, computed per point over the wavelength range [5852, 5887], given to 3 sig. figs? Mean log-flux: 2.54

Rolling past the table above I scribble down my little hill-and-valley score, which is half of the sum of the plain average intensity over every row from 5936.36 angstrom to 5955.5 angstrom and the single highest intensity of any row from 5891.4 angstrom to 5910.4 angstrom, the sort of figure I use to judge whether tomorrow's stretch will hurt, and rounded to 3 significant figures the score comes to 13.0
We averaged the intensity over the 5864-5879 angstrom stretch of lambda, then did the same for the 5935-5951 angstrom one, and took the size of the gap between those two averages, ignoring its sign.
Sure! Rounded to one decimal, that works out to 0.5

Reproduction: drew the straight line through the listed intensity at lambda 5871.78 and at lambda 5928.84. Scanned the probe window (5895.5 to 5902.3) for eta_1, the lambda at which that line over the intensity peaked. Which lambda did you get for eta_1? 5896.17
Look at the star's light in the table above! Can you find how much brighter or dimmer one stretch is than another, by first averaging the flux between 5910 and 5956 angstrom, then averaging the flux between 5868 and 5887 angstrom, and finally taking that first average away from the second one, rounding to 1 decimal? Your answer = 0.2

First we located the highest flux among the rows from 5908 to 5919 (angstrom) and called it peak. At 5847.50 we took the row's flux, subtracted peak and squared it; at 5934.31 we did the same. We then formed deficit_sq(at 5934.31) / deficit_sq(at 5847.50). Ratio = 0.64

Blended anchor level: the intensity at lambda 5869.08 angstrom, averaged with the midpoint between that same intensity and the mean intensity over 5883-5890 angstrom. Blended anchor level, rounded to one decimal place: 12.3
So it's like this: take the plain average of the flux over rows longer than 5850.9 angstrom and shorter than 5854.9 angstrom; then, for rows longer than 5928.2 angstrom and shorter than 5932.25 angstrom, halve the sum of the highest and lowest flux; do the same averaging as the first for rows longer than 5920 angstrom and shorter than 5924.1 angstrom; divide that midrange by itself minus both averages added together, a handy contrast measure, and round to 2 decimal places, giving -1.00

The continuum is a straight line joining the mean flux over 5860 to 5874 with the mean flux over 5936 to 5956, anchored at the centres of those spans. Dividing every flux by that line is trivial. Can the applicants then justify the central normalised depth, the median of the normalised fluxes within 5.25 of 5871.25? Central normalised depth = 1.01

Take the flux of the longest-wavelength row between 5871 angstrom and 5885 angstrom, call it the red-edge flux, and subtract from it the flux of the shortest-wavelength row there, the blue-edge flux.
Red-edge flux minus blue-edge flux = -2.10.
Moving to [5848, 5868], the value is -0.50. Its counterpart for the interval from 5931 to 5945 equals 0.10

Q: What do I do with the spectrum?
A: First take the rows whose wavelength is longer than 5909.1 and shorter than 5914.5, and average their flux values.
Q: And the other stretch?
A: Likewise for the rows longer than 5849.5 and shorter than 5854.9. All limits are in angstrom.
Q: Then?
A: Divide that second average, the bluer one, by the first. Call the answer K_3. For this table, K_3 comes 0.99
